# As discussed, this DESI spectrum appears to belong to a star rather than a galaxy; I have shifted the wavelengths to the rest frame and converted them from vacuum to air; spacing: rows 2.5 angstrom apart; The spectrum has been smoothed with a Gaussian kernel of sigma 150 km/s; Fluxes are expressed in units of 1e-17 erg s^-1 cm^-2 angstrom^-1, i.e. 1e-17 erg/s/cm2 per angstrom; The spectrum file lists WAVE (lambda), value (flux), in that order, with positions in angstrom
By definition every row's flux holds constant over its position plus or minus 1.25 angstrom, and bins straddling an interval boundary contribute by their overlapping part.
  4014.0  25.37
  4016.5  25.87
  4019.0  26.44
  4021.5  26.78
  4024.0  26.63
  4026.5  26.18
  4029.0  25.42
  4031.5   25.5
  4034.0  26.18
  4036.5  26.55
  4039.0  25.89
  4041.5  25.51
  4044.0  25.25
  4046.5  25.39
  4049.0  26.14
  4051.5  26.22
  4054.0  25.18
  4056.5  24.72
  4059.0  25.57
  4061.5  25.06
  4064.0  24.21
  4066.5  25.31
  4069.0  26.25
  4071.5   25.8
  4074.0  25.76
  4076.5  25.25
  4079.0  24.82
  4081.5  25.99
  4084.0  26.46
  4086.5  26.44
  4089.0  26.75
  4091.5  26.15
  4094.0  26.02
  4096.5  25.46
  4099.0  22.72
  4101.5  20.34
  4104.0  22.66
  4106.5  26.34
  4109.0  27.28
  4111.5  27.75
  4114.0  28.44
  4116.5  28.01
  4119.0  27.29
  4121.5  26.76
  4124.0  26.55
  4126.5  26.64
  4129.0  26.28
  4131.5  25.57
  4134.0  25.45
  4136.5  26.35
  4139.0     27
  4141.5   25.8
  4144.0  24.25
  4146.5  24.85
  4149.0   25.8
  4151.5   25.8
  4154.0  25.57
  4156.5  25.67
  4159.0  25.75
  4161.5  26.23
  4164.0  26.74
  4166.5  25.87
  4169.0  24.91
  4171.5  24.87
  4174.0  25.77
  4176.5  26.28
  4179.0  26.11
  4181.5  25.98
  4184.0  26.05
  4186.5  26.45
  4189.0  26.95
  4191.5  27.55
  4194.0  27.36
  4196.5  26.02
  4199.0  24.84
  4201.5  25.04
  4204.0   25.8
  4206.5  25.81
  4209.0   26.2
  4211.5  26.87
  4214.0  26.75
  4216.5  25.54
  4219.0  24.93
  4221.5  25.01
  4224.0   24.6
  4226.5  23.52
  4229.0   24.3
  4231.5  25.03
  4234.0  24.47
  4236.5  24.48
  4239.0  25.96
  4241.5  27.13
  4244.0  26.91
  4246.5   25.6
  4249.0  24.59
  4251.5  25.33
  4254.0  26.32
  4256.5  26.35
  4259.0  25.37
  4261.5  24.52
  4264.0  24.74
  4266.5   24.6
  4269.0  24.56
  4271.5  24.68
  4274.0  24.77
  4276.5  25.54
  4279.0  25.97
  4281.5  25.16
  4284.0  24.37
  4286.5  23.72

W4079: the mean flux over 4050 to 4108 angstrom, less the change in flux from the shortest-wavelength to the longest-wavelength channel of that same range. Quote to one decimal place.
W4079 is 25.1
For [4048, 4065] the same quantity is 27.2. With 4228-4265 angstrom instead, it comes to 25.0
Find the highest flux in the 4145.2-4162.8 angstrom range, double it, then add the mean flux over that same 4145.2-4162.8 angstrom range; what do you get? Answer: 78.1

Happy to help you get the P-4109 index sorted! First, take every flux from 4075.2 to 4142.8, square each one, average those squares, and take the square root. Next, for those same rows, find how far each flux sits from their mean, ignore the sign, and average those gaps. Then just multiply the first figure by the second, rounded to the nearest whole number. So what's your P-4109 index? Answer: 30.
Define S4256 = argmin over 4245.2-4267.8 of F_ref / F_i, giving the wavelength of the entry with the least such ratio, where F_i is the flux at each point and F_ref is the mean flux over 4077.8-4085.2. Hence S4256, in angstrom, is 4256.5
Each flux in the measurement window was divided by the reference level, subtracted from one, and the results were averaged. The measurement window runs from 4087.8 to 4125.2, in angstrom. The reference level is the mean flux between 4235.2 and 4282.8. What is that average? -0.020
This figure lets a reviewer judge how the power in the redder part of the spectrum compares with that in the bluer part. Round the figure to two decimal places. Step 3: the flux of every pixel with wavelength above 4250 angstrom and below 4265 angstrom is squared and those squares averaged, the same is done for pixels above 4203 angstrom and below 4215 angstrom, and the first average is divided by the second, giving 0.94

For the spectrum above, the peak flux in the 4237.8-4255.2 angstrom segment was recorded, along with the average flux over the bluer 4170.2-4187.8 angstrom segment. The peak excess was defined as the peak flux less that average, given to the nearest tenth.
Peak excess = 1.2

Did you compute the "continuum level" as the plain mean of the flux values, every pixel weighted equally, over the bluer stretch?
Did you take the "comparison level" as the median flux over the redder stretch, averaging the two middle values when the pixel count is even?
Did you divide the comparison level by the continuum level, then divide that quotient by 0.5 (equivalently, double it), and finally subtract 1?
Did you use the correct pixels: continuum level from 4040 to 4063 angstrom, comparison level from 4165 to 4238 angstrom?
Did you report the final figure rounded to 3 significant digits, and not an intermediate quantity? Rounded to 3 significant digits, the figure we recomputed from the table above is 1.03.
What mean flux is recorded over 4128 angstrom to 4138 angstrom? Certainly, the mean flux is 25.9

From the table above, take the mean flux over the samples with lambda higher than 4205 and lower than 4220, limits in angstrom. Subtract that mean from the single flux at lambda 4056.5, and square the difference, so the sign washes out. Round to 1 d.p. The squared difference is 1.7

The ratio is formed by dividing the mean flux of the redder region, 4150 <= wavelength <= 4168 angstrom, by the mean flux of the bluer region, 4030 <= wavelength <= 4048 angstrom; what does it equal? 1.01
